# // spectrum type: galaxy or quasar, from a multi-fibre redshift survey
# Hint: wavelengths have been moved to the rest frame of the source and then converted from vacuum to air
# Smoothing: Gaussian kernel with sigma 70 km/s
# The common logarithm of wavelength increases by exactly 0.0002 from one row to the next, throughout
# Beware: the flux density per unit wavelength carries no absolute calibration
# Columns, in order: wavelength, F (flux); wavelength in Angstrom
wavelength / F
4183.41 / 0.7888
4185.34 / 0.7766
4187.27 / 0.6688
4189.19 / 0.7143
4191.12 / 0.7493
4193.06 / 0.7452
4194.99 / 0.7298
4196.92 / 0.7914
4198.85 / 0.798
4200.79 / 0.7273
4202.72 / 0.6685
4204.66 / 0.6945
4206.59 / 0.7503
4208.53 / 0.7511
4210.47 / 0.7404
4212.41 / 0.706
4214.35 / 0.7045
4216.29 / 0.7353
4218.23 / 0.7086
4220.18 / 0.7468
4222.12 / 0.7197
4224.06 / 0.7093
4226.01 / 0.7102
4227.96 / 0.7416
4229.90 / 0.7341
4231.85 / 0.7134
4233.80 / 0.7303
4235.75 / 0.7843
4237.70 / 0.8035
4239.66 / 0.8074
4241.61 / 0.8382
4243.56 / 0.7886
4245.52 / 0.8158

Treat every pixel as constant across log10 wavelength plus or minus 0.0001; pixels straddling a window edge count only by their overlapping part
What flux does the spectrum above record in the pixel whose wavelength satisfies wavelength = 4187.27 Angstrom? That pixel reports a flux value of 0.6688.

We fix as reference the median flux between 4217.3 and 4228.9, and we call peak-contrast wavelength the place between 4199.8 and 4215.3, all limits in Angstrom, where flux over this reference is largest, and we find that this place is 4208.53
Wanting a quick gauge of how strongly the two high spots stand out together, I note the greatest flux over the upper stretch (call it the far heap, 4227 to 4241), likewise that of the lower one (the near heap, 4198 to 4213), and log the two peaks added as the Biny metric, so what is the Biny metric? 1.61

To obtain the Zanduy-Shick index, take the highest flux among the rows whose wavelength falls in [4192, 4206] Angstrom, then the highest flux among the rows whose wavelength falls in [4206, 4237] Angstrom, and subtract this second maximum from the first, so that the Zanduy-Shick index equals 0.01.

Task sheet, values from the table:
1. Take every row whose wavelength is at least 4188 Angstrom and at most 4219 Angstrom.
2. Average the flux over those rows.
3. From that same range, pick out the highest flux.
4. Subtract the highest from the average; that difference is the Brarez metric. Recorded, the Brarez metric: -0.066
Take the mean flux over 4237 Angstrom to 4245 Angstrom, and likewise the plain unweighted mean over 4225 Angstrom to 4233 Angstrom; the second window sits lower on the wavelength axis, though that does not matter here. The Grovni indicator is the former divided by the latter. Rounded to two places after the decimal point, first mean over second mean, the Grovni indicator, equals 1.12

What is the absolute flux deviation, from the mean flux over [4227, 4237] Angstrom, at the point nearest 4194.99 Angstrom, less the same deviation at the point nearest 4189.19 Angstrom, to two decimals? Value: -0.02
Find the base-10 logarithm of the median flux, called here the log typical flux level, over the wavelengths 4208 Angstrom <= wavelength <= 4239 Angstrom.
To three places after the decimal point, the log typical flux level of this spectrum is -0.135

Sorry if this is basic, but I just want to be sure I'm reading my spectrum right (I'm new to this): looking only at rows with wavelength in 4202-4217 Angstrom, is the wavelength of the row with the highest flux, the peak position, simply 4208.53 Angstrom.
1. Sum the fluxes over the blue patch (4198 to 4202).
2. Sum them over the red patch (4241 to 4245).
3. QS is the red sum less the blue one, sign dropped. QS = 0.10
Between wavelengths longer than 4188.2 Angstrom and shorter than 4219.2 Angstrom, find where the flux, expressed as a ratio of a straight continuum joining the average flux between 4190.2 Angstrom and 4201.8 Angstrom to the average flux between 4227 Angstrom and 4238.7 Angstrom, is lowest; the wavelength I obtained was 4202.72 Angstrom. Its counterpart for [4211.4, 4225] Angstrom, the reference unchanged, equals 4214.35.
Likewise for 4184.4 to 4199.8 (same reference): 4187.27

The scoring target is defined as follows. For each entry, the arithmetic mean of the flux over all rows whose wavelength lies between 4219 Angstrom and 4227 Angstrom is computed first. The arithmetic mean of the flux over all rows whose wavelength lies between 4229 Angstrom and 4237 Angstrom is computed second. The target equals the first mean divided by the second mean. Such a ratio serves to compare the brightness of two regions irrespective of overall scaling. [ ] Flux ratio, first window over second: 0.97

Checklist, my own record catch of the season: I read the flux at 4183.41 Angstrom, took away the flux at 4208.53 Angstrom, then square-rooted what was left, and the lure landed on 0.194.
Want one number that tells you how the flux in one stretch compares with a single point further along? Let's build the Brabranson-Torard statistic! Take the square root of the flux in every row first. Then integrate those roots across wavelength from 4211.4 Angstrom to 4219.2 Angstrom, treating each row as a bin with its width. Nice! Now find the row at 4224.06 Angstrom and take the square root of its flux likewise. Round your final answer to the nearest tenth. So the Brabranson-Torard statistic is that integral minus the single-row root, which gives 5.7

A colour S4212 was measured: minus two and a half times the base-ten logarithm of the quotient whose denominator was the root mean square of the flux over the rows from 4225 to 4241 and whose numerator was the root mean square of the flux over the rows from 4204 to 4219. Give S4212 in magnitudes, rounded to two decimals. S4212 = 0.04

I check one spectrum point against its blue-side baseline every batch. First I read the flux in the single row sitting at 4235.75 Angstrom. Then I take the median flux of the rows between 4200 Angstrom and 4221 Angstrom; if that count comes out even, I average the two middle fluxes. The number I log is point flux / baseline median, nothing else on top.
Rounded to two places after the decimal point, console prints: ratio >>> 1.08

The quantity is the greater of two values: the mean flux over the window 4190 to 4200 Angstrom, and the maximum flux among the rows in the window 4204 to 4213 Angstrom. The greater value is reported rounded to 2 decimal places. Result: 0.76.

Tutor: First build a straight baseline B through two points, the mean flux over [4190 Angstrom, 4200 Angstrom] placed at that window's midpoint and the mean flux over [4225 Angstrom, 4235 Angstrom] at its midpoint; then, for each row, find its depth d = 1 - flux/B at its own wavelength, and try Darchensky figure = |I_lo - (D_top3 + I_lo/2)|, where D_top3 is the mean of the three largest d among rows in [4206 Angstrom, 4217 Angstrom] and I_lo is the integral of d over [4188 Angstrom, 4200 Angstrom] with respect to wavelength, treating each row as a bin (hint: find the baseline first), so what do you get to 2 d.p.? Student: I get 0.03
